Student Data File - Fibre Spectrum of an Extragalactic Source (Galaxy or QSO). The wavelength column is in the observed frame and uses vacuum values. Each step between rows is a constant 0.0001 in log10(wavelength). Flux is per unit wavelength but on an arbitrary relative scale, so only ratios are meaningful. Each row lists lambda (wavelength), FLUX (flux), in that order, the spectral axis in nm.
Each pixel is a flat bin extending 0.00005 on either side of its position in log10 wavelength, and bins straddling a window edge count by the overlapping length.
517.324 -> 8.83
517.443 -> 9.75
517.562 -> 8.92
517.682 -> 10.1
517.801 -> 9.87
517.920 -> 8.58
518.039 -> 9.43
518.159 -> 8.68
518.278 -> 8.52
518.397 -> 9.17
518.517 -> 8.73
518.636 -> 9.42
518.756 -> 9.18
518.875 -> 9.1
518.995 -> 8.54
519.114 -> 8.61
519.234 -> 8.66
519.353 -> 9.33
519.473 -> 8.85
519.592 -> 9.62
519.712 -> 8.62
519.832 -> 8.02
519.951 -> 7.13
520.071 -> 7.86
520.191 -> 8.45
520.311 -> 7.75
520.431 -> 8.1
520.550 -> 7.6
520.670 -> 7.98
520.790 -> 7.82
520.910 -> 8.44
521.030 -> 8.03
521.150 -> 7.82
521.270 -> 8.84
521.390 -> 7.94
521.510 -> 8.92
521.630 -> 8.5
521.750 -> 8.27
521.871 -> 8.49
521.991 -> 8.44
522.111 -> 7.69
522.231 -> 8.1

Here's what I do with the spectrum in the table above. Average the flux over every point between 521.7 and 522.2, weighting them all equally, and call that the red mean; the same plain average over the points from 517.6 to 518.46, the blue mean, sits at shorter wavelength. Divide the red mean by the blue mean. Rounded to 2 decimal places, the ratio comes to 0.89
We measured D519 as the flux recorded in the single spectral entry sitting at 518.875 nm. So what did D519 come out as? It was 9.1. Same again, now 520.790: 7.82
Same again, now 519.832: 8.02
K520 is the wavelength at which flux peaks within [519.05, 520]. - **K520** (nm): 519.592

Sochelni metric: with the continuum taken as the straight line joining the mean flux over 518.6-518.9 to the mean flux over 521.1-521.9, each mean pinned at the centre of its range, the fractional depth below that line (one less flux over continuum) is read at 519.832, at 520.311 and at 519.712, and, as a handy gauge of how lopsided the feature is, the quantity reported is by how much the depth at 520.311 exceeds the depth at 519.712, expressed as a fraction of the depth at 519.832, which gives 0.80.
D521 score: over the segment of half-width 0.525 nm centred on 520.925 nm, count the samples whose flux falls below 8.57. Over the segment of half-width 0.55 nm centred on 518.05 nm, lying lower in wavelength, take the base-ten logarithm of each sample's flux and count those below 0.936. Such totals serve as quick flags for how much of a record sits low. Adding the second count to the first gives 10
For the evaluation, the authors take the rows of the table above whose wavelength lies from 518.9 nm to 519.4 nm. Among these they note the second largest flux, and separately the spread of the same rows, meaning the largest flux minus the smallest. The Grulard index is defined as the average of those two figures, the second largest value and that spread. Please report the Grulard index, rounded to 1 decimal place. 4.7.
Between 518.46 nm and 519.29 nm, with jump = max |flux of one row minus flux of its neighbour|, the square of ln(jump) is 0.14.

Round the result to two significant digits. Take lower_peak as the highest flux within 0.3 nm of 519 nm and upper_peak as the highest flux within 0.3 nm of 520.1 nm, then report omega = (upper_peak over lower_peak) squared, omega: 0.85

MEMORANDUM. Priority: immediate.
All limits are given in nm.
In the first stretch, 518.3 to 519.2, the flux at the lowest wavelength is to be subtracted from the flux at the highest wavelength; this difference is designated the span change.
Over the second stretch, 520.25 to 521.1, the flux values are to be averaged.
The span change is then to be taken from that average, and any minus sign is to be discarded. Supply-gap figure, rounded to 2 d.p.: 8.52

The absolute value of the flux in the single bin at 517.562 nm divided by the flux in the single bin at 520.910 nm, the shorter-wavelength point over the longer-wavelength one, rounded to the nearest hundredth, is 1.06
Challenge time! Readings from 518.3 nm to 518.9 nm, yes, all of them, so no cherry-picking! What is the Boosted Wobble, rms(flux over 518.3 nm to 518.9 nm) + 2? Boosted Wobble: 11.1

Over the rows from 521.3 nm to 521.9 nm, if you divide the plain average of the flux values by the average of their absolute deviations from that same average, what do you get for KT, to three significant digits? 33.0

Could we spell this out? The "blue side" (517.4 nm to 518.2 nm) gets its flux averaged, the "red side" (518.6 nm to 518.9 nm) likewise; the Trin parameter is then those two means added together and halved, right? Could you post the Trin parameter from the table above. 9.28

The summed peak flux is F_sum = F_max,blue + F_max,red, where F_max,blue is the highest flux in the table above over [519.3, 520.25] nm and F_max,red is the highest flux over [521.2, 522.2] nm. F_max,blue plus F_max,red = 18.5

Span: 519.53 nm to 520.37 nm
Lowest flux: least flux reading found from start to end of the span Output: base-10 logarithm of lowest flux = 0.853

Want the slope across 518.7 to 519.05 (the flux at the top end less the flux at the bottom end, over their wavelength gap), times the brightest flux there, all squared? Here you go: 604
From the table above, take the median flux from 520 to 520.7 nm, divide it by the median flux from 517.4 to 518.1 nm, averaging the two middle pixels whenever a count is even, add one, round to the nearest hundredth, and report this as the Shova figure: 1.83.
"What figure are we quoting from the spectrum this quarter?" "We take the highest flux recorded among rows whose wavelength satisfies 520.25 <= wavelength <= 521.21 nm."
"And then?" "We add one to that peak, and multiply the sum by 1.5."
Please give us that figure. 14.2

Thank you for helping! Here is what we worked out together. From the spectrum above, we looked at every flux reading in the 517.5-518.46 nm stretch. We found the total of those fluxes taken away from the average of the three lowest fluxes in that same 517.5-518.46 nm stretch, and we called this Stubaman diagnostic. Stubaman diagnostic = -64.7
